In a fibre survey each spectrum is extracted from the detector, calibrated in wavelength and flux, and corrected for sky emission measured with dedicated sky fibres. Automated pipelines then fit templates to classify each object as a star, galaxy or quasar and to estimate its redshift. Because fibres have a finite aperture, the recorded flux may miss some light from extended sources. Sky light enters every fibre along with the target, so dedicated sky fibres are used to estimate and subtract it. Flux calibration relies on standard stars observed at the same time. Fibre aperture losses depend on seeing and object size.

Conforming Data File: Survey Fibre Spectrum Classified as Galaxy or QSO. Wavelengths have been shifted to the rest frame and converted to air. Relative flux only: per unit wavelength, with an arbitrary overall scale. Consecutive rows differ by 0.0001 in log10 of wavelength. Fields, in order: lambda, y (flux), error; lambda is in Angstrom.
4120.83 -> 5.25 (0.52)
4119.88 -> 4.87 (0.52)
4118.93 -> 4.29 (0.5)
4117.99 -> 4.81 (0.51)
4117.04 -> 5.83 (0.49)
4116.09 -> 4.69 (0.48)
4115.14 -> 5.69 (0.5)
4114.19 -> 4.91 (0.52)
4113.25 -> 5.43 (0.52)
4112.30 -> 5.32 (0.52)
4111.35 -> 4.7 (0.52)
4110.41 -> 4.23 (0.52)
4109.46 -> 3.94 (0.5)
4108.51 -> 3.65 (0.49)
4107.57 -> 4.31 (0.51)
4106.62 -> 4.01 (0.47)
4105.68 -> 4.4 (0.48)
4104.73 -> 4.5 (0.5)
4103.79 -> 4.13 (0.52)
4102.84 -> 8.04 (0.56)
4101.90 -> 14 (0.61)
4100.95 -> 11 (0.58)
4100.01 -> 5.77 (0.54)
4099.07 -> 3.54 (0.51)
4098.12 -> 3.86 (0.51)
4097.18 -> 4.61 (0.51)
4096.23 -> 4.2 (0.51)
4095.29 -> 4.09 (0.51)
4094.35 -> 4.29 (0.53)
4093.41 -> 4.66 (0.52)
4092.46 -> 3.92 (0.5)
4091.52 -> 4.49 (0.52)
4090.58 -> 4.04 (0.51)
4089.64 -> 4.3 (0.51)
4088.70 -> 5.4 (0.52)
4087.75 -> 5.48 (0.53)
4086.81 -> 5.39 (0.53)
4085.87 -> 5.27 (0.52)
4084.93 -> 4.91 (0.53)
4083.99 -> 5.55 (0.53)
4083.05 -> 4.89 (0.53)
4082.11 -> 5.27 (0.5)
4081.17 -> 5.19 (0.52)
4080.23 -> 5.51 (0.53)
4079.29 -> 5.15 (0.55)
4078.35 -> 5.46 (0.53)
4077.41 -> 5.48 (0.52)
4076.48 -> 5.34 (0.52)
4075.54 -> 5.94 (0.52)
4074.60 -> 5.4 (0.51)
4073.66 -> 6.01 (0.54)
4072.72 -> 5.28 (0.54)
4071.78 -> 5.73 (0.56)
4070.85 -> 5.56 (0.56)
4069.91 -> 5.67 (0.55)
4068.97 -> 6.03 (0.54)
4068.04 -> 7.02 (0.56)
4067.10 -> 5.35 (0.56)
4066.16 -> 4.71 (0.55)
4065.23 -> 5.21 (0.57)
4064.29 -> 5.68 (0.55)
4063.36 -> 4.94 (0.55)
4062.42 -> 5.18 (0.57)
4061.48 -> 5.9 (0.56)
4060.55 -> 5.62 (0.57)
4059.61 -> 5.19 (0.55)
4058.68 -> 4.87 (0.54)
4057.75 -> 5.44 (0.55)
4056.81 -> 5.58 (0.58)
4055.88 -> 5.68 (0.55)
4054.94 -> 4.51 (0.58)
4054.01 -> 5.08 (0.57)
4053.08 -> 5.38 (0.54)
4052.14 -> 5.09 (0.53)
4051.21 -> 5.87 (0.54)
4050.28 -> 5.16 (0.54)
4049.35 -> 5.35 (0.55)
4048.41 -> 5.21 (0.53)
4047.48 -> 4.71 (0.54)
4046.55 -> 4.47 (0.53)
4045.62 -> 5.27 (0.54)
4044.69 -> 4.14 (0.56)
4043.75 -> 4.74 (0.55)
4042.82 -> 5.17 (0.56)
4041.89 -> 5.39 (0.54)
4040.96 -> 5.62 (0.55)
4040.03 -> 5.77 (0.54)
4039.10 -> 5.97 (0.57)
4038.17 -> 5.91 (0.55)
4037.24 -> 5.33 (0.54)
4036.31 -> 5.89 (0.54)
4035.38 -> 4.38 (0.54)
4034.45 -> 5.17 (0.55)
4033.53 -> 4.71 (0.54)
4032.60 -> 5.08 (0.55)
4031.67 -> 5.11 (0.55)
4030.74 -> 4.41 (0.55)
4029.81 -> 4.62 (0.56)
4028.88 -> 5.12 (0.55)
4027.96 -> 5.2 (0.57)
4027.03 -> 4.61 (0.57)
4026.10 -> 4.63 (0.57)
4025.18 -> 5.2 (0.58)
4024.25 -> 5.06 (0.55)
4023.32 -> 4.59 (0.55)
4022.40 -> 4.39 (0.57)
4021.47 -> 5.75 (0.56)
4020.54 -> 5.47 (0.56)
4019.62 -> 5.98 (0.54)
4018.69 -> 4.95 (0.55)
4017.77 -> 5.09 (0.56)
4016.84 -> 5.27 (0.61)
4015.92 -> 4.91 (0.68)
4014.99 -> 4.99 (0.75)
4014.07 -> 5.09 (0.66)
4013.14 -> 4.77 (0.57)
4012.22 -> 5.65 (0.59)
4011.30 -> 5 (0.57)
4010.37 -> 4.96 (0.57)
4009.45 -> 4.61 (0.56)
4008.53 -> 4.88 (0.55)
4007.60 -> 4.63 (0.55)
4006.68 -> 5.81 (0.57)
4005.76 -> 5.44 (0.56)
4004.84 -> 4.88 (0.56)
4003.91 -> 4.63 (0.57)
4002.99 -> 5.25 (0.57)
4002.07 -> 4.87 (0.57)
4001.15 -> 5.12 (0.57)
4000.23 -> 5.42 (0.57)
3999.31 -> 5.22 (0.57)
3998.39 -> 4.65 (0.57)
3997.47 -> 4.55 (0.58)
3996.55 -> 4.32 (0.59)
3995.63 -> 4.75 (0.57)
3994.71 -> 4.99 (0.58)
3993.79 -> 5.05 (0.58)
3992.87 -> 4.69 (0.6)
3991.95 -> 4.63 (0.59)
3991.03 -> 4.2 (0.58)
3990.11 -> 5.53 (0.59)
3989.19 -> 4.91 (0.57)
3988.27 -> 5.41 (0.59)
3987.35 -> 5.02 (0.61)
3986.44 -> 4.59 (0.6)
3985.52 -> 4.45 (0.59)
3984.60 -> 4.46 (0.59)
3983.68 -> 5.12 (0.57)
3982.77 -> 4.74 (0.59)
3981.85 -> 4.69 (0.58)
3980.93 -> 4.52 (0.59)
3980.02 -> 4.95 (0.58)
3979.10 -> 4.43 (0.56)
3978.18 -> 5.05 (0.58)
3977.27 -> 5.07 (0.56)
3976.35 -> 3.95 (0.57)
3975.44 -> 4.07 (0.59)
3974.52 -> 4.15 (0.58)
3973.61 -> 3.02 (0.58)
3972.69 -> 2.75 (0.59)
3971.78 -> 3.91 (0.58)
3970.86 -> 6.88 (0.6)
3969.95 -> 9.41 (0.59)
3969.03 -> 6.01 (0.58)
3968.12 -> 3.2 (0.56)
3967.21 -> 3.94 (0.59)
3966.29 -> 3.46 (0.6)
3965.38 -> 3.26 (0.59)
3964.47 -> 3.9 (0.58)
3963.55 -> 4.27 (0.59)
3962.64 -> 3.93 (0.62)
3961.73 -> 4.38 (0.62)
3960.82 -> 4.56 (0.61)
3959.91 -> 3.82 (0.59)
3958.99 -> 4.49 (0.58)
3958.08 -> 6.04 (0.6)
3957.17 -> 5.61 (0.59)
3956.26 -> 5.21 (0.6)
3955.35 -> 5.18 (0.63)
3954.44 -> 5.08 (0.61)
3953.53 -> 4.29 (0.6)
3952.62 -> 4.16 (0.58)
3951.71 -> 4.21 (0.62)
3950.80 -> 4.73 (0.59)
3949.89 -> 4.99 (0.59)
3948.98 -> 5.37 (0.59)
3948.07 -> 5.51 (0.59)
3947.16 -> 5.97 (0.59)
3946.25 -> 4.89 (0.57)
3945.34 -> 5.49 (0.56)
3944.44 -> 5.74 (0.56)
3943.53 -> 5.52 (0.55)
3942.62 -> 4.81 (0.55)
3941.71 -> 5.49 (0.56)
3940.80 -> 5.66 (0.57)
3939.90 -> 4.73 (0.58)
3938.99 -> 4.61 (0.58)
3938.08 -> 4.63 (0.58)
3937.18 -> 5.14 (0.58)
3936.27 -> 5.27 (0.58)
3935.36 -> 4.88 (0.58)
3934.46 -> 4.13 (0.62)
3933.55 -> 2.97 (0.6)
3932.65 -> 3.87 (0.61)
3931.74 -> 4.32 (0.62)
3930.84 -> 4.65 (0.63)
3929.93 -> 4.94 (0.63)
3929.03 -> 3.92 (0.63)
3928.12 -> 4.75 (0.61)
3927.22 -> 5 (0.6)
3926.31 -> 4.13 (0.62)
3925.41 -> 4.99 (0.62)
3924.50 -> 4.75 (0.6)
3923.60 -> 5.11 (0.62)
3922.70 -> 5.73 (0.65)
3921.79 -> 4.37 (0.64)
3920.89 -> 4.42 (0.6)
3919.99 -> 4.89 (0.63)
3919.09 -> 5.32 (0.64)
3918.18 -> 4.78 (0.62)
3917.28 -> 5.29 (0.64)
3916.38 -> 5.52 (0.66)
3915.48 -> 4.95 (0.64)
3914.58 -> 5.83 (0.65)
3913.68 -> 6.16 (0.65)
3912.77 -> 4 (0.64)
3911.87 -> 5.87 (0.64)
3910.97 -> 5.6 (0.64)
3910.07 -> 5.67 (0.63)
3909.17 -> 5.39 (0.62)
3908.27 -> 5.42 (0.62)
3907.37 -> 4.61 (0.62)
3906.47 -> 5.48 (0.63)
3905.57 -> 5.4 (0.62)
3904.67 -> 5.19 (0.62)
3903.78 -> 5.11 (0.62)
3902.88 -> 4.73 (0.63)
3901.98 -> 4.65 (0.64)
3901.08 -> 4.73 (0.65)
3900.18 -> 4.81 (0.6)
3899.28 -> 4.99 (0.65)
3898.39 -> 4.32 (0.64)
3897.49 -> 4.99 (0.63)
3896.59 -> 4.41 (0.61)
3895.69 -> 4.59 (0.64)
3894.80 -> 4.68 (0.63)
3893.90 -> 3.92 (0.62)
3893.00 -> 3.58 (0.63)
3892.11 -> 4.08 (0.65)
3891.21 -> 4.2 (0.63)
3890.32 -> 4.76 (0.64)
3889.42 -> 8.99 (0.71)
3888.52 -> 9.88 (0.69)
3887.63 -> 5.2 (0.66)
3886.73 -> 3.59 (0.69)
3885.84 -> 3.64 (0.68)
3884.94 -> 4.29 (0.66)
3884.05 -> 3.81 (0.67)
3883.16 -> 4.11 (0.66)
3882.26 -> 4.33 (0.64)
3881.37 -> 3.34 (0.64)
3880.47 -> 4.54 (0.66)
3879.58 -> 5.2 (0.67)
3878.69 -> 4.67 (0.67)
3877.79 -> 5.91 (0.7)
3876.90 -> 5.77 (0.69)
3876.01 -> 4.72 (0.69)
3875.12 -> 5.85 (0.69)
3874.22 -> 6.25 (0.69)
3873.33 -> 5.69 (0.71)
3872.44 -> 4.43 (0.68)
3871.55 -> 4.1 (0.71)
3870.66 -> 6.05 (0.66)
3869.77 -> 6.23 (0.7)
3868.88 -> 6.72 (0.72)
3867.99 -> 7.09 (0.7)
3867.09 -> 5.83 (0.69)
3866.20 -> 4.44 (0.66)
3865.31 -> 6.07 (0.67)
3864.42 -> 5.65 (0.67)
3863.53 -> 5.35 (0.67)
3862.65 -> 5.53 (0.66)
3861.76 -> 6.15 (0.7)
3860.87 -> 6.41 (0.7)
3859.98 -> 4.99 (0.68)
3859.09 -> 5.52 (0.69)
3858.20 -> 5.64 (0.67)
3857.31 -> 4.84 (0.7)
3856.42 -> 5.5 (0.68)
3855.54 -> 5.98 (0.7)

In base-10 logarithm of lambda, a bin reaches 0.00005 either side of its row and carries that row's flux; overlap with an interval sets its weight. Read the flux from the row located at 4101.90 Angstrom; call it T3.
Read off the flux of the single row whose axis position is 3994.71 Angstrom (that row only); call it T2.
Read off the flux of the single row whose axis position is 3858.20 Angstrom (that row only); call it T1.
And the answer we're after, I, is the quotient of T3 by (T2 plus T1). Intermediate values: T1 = 5.64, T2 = 4.99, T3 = 14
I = 1.32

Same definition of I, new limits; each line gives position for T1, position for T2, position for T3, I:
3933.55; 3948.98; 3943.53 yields 0.66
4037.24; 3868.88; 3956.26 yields 0.43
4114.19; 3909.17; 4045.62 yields 0.51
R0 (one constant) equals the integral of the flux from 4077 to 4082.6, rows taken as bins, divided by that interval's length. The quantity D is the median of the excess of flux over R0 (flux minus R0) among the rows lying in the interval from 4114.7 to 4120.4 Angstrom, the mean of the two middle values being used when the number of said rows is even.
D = -0.5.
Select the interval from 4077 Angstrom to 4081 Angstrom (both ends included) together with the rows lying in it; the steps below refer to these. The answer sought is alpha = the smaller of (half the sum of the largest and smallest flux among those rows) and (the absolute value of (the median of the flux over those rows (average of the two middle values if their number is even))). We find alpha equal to 5.3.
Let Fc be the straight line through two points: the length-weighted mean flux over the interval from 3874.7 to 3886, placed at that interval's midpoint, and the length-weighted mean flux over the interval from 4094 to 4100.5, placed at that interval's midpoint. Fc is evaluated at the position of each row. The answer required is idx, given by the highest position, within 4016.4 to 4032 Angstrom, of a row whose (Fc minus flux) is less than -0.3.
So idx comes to 4031.67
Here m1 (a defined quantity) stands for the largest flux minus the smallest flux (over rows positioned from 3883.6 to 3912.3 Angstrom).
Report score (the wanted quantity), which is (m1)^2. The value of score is 40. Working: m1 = 6.3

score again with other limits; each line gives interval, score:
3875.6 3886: 7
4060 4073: 5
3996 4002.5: 1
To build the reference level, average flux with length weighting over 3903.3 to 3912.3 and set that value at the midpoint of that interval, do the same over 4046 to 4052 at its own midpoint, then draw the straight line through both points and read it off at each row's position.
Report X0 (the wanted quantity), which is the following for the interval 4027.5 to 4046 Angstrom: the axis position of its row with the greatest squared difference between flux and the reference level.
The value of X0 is 4044.69 Angstrom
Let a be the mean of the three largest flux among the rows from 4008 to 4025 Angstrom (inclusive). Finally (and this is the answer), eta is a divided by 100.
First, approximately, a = 5.79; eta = 0.0579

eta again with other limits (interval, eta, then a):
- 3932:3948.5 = 0.0579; 5.79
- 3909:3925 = 0.0595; 5.95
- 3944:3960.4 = 0.0592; 5.92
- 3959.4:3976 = 0.0743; 7.43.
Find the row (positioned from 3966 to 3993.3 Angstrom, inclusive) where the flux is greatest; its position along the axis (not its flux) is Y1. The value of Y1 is 3969.95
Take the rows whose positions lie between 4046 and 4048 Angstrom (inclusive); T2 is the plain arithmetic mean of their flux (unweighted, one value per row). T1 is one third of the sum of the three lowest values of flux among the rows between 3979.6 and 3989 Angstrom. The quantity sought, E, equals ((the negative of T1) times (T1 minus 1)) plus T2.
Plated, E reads -11.0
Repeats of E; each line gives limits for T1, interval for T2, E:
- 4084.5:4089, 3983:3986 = -17.1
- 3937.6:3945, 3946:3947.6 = -11.6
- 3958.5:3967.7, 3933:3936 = -4.8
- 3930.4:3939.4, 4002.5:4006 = -4.7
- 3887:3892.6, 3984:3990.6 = -9.6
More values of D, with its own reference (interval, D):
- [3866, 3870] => 0.9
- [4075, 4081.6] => 0.1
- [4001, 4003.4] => -0.2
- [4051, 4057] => 0.0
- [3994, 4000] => -0.6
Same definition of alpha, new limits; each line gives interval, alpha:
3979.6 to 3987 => 4.6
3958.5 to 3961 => 4.2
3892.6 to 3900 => 4.3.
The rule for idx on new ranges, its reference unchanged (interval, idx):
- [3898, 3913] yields 3911.87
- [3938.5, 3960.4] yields 3958.08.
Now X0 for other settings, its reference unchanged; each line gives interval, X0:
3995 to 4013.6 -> 3996.55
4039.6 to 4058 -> 4044.69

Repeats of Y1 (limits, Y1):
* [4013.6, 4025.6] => 4019.62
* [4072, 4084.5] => 4073.66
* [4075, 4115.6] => 4101.90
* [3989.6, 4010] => 4006.68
